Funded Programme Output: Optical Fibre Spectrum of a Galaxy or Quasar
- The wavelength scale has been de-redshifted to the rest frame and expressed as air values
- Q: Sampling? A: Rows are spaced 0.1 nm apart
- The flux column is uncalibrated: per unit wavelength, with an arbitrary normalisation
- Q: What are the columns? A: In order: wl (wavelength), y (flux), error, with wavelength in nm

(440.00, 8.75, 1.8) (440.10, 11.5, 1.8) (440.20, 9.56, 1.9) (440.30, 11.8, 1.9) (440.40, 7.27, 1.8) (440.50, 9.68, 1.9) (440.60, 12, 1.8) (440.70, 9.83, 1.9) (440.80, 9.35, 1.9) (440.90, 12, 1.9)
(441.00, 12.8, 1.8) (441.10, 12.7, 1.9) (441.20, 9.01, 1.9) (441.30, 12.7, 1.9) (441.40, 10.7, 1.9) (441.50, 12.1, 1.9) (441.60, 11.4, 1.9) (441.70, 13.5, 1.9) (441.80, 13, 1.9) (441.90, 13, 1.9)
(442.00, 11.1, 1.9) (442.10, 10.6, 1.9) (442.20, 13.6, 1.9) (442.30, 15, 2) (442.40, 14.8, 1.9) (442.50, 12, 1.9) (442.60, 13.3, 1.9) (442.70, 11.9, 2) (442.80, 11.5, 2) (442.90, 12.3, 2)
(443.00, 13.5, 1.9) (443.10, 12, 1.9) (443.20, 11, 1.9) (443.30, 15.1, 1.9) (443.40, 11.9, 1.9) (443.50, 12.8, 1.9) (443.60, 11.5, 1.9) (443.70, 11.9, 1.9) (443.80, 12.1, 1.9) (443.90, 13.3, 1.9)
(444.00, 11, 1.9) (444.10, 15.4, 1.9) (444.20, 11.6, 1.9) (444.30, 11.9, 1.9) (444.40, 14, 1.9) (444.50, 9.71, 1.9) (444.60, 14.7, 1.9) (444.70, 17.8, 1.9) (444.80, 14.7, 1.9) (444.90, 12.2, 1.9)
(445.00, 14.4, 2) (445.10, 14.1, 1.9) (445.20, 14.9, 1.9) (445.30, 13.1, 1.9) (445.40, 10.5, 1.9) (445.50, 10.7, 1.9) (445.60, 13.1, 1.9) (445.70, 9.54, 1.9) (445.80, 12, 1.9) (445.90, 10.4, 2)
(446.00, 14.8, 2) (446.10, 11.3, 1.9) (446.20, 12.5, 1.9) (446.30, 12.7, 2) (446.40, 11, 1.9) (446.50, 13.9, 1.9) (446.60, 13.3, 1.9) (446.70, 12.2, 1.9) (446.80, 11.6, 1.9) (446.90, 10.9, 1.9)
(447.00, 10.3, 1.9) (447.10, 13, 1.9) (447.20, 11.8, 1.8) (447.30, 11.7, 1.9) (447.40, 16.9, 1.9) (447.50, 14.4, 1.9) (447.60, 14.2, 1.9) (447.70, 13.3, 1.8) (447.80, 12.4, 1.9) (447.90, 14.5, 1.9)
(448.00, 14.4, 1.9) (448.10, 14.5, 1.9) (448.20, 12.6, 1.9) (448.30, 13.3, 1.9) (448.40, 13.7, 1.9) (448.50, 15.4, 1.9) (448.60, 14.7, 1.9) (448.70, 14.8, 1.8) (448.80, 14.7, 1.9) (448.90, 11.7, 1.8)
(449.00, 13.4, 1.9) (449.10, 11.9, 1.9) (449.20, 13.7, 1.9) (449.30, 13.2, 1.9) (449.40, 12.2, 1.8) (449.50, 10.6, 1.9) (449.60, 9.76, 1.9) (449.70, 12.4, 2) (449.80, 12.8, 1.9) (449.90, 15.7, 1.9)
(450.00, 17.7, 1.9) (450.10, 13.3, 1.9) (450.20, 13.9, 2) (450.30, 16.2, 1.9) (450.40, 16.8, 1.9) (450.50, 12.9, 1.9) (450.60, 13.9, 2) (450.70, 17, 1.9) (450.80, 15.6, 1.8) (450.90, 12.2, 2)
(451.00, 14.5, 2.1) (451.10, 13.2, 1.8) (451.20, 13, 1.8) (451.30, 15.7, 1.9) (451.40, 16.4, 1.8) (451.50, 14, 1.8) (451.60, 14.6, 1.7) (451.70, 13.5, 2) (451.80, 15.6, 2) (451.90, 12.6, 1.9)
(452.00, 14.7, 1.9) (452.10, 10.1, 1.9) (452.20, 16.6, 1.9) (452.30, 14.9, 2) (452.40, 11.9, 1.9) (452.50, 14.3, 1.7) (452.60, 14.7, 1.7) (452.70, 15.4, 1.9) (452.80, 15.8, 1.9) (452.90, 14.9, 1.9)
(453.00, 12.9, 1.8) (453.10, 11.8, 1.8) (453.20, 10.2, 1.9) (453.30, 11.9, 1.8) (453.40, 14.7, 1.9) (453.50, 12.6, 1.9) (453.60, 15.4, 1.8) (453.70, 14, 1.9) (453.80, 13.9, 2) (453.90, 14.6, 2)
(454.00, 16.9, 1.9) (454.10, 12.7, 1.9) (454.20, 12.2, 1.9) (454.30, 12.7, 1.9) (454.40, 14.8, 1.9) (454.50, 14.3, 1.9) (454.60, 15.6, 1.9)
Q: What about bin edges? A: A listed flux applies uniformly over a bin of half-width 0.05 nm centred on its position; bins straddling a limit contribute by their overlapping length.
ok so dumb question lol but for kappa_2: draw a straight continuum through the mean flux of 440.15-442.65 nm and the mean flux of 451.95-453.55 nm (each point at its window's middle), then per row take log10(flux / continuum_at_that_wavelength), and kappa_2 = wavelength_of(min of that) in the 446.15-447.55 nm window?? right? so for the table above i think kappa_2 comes 447.00 nm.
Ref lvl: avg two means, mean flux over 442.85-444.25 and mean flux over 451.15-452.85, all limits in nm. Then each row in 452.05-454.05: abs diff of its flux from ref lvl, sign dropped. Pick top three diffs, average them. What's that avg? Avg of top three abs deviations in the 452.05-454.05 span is 3.3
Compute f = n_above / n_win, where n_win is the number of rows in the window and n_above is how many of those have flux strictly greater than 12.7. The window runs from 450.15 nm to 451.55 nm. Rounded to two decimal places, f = 0.93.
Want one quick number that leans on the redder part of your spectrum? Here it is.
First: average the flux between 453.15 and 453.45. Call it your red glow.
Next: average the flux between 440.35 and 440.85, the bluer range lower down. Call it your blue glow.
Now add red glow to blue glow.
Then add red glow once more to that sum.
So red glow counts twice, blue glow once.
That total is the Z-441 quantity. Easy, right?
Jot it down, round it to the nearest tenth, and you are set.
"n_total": 34.2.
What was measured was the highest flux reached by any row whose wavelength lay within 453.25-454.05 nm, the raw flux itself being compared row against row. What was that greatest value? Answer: 16.9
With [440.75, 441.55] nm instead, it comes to 12.8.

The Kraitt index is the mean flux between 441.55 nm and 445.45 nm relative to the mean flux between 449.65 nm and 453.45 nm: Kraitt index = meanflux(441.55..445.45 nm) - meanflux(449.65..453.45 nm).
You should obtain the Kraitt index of -1.29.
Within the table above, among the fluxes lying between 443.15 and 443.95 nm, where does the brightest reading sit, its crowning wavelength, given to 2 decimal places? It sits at 443.30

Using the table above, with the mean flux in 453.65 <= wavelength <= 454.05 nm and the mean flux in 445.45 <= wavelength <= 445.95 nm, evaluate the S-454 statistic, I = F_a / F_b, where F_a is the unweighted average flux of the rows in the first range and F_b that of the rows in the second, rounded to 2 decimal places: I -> 1.33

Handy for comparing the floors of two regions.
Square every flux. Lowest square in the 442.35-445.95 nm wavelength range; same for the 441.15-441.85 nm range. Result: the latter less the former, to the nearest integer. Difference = -10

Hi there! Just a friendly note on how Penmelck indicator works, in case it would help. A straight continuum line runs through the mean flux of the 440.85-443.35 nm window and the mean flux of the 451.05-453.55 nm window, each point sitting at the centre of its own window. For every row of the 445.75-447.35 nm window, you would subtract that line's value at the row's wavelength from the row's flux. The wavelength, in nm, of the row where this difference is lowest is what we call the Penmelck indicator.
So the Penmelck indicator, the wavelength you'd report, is 447.00 nm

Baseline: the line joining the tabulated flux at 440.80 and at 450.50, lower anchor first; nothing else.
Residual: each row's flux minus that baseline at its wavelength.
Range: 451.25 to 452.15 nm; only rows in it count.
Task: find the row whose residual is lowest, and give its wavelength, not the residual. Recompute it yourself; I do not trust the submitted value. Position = 452.10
